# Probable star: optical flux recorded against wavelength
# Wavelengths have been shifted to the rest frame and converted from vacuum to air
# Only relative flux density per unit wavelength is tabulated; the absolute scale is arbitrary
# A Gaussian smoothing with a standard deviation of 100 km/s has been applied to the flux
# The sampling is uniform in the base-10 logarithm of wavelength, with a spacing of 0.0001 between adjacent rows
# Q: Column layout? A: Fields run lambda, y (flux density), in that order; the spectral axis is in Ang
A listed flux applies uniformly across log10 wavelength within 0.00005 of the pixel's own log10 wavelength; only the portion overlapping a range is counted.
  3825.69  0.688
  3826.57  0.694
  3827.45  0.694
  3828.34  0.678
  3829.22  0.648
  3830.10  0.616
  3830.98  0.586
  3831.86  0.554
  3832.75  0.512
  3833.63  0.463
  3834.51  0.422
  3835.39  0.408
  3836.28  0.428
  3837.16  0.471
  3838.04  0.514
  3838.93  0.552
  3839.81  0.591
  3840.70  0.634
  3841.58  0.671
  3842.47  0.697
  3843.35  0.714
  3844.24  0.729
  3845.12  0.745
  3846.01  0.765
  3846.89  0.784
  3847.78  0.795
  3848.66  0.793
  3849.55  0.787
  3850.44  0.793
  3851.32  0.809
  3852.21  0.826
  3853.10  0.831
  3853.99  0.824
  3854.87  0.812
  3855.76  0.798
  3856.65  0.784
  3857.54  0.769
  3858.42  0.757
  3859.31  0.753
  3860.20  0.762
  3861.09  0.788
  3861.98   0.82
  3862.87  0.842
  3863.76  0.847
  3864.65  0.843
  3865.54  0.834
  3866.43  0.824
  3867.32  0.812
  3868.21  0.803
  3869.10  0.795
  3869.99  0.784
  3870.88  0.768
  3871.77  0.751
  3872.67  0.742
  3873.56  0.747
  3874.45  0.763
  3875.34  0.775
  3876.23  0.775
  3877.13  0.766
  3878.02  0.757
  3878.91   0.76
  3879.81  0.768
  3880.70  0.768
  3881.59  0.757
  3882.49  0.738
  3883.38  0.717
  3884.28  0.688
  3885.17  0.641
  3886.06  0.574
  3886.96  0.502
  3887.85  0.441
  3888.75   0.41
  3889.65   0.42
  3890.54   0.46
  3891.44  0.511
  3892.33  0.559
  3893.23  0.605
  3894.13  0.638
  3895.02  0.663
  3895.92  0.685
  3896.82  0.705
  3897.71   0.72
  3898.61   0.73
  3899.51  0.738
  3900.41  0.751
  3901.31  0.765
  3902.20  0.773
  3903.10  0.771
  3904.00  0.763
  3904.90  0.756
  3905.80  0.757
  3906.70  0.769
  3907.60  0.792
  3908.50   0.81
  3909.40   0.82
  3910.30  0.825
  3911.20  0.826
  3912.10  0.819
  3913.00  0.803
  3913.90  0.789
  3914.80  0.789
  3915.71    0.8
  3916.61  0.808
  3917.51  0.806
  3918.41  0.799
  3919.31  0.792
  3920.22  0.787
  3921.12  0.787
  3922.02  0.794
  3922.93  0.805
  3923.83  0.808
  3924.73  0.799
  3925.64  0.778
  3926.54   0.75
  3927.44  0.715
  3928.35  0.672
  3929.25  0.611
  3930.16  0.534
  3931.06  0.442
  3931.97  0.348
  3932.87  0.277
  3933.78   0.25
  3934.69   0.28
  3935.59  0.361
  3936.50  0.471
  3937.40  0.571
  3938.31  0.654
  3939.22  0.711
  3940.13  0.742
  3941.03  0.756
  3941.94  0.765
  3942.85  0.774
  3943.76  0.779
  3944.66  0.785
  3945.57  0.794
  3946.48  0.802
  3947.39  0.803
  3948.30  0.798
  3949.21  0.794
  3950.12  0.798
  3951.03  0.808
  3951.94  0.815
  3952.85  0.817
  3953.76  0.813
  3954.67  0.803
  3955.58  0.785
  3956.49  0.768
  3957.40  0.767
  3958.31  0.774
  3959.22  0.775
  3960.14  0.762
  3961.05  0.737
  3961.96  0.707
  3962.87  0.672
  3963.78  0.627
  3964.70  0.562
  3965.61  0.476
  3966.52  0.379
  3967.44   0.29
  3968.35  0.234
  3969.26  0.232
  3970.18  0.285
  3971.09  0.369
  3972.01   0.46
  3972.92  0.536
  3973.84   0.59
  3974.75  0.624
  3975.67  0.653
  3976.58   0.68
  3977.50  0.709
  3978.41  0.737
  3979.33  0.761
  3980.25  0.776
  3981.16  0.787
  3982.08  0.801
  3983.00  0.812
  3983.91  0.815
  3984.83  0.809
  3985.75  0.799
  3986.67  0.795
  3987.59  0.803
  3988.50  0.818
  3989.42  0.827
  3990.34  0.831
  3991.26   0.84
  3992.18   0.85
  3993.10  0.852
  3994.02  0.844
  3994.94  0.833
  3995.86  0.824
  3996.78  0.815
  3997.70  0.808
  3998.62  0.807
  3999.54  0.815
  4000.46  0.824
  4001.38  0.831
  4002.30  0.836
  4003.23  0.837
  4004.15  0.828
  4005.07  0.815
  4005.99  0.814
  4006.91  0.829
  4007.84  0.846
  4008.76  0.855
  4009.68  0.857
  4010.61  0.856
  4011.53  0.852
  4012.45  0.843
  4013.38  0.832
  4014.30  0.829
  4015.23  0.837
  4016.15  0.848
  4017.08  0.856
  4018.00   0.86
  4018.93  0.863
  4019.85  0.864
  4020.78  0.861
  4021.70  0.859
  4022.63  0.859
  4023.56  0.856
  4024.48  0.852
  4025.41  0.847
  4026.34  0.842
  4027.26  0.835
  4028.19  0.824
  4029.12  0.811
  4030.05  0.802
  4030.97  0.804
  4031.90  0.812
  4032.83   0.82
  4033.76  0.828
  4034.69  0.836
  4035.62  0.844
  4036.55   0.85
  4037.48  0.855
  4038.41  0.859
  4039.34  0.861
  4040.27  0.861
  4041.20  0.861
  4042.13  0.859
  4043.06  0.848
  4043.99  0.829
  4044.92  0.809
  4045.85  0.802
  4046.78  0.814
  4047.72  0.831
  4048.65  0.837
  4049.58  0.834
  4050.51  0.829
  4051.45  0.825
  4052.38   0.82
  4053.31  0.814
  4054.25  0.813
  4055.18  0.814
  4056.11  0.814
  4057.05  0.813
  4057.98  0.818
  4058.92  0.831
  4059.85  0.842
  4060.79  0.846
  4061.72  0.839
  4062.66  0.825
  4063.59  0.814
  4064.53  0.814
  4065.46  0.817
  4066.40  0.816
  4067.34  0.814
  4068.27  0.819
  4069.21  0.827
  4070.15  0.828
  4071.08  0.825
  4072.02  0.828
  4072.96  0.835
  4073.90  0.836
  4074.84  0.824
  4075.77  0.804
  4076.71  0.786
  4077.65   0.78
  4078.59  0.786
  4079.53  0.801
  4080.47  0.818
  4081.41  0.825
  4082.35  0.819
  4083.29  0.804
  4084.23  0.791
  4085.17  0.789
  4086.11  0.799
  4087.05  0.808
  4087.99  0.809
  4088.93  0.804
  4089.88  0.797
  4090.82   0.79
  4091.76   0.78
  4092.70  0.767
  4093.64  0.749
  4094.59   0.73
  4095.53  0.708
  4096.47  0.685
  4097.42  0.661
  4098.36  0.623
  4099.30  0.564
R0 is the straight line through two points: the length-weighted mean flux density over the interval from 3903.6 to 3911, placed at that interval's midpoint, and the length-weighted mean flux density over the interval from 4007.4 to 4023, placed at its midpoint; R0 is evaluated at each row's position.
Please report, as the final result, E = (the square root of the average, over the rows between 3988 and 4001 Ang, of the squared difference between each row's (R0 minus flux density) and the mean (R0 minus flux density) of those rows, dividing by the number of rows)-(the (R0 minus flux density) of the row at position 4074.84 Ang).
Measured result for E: -0.05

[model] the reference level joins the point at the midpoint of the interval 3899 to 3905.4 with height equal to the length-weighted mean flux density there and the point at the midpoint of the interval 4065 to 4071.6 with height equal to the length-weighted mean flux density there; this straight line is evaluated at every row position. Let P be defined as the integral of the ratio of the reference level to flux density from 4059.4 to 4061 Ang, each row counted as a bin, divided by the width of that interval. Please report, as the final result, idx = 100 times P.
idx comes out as 96.6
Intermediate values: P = 0.97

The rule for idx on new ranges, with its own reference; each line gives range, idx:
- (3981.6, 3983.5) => 97.9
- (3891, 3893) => 139.8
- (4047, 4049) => 97.5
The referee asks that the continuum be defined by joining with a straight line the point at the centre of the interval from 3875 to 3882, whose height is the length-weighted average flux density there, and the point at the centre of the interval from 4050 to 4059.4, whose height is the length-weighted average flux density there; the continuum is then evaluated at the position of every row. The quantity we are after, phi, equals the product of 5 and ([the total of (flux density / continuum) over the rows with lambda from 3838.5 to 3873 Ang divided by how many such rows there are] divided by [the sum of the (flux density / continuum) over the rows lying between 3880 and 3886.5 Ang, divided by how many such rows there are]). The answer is 5.58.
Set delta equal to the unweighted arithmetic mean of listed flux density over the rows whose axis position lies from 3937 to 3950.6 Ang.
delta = 0.76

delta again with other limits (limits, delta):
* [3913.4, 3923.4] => 0.80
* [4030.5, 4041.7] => 0.84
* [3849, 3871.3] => 0.80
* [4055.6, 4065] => 0.83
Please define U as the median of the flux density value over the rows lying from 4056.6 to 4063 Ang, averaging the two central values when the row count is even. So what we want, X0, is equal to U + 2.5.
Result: 3.33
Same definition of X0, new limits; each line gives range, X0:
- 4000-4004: 3.33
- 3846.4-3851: 3.29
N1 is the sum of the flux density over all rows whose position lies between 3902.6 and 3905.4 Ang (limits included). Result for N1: 2.290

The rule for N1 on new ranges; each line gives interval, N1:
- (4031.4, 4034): 2.460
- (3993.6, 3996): 2.501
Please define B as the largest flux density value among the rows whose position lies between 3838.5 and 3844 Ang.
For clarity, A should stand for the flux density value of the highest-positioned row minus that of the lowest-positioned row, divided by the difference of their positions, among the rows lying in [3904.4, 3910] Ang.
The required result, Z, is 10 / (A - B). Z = -14.3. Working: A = 0.014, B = 0.714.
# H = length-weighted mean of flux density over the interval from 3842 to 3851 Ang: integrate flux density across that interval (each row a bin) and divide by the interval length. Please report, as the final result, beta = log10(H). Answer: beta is -0.119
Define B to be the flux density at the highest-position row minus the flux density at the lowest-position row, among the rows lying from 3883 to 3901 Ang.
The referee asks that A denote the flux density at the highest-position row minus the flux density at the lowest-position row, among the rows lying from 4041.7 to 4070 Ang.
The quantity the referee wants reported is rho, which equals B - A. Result 0.07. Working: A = -0.032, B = 0.03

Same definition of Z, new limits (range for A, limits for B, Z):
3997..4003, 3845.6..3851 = -12.7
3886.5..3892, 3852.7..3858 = -12.1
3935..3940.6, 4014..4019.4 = -12.8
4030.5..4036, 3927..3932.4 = -14.2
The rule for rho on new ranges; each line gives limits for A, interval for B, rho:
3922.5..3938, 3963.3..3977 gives 0.29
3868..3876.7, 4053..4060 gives 0.06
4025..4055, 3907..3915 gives 0.03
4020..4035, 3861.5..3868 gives 0.02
